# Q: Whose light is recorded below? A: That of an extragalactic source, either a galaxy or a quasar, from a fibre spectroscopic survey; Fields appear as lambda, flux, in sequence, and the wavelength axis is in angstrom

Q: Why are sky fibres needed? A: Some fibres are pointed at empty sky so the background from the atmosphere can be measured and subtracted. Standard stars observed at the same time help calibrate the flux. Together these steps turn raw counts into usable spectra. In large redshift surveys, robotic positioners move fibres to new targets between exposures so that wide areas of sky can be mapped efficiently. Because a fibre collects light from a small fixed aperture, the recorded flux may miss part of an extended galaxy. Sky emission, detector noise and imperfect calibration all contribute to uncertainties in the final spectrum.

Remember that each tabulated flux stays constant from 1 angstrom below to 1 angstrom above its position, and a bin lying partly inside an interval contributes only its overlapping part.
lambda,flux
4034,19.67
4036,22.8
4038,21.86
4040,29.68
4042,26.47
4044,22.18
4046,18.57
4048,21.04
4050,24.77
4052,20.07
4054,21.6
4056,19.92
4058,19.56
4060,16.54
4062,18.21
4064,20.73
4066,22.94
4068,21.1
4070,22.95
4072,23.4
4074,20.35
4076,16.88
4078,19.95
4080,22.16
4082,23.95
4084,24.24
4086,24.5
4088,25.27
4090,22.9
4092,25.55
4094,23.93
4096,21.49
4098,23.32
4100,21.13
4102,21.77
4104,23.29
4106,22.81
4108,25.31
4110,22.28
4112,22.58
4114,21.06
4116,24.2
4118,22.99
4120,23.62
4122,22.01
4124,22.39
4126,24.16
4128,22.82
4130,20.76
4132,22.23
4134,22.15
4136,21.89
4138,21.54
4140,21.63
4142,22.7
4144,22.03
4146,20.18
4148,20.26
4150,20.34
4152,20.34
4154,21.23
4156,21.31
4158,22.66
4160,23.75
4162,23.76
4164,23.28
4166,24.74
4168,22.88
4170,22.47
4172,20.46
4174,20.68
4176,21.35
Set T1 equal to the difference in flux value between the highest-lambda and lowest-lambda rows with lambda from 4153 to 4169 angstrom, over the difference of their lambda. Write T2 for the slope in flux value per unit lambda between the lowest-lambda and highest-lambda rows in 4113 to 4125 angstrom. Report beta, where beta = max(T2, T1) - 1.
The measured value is -0.87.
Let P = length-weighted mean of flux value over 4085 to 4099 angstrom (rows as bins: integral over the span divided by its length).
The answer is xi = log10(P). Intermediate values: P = 23.9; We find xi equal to 1.38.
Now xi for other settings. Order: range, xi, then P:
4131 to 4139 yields 1.34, 22.0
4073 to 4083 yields 1.32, 20.7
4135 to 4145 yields 1.34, 22.0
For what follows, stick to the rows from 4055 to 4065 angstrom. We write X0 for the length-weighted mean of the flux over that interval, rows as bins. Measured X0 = 19.0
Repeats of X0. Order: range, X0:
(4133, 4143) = 22.0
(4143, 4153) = 20.6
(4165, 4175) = 22.2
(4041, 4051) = 22.6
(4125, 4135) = 22.4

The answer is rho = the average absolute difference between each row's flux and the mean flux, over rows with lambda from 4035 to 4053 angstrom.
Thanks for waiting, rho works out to 2.62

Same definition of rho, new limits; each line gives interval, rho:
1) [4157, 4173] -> 0.88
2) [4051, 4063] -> 1.29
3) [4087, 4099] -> 1.17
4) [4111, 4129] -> 0.78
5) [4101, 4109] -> 1.01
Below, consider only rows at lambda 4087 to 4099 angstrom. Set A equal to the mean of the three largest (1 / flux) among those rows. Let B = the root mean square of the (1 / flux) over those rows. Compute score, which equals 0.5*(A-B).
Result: 0.0010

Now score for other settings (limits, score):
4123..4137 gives 0.0007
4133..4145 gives 0.0003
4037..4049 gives 0.0023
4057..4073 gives 0.0031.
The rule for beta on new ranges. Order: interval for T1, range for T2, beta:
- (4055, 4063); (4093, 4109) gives -0.90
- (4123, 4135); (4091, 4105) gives -1.02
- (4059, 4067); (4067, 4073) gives 0.07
